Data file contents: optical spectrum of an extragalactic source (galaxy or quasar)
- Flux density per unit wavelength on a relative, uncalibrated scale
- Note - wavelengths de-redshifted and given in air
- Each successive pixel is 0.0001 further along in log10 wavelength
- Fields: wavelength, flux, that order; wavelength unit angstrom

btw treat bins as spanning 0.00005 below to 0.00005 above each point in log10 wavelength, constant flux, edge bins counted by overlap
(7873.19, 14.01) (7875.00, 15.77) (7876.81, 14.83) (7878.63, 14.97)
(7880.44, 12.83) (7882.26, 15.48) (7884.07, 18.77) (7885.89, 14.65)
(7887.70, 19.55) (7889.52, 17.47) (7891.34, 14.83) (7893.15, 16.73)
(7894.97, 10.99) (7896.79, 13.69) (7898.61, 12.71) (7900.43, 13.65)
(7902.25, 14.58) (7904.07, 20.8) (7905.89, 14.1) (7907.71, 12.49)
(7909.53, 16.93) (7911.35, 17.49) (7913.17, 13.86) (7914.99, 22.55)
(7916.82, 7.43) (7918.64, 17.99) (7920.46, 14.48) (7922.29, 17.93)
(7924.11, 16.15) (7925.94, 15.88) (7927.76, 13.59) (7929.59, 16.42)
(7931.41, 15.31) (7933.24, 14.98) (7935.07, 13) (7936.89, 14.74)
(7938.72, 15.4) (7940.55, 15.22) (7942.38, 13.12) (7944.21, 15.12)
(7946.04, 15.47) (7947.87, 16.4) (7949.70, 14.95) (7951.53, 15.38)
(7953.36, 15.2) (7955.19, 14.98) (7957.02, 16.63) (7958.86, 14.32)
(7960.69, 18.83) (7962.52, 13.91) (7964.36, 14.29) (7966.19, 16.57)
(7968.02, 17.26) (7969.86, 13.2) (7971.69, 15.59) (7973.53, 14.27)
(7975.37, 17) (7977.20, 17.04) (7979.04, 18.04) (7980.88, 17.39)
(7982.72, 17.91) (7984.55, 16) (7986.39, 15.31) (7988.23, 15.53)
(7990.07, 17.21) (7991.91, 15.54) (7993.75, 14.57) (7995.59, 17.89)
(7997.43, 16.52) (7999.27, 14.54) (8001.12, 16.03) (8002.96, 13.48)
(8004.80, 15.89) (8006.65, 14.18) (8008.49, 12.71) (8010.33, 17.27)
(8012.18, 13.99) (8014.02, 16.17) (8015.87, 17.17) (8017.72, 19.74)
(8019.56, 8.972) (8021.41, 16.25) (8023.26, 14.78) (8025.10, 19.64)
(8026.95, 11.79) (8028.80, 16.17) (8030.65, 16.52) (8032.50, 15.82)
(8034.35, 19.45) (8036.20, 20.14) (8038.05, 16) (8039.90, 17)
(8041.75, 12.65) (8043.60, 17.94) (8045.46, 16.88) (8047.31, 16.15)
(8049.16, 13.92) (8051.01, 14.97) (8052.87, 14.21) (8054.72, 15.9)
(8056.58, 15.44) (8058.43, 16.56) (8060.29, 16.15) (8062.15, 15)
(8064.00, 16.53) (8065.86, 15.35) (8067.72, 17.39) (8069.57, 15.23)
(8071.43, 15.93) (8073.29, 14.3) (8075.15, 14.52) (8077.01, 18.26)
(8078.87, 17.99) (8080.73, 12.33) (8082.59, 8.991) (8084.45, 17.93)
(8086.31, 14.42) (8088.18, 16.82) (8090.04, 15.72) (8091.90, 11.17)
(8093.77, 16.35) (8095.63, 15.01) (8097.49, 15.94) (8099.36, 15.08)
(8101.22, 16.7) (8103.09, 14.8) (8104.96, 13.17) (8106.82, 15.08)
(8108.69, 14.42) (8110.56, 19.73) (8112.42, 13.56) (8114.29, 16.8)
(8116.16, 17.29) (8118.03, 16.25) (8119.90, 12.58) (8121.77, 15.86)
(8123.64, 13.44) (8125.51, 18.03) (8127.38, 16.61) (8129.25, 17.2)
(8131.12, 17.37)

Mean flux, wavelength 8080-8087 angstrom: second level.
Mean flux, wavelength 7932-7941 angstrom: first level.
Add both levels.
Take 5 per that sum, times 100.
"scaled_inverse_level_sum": 17.8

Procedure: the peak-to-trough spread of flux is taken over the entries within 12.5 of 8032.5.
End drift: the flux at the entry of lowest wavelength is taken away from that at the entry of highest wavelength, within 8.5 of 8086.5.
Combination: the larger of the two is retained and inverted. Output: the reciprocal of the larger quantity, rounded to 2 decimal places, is 0.12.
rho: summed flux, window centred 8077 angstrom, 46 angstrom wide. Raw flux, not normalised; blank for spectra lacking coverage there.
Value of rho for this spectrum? 384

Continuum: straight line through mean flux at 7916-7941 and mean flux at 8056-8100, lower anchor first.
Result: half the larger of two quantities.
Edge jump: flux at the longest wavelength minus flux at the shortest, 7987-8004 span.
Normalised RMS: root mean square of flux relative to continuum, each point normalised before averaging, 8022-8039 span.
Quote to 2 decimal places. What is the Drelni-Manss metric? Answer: 0.56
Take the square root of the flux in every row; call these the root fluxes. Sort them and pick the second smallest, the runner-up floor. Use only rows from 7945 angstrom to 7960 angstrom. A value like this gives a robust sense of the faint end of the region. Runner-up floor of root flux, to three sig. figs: 3.87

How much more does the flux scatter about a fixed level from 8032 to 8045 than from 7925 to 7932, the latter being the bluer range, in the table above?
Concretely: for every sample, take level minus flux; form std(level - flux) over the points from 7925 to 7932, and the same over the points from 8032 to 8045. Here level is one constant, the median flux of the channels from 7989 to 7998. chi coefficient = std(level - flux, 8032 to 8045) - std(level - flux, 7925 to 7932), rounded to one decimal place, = 1.3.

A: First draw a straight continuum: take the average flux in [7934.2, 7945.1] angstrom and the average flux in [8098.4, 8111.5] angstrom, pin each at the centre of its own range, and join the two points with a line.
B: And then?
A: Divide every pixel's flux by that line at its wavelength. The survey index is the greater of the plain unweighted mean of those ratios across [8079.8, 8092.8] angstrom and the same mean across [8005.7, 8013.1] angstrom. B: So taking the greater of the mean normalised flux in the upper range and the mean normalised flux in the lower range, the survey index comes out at 0.97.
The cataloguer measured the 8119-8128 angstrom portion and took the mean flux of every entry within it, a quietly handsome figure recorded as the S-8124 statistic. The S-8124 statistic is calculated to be 15.3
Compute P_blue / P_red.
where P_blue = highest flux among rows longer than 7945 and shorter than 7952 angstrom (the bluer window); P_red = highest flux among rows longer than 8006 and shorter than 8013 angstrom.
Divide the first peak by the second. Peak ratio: 0.95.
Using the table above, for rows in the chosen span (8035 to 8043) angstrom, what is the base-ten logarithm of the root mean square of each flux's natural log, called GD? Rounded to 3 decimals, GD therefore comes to 0.446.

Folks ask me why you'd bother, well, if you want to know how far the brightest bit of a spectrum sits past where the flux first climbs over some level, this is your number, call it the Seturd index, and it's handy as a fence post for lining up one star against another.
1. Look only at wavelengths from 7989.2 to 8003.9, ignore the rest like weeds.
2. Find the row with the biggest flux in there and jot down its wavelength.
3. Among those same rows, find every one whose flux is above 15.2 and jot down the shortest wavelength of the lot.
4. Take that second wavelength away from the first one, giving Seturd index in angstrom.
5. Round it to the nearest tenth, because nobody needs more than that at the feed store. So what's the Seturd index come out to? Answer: 5.5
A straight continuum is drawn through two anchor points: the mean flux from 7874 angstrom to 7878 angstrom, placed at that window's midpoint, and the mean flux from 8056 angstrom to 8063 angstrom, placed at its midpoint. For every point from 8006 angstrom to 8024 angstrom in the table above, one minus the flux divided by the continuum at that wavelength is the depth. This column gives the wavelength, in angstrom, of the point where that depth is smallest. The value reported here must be 8017.72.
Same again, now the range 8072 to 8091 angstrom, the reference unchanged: 8077.01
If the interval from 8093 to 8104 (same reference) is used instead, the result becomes 8101.22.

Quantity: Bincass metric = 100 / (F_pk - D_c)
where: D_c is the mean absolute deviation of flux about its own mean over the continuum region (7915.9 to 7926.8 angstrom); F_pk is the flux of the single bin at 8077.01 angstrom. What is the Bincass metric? 6.4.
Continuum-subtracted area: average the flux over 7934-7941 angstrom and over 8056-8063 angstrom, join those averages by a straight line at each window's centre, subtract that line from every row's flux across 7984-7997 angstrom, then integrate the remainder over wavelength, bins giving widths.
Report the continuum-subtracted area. 12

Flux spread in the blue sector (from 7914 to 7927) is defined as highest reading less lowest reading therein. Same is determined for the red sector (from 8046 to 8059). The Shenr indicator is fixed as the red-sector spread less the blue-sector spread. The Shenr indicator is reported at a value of -12.5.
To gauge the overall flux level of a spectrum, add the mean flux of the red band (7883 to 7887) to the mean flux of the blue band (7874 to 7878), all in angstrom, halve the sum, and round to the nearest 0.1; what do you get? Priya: 16.0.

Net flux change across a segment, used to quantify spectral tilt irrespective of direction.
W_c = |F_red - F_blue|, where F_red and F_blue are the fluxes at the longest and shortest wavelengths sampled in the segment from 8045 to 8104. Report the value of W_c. 2.1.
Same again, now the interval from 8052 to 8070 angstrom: 1.0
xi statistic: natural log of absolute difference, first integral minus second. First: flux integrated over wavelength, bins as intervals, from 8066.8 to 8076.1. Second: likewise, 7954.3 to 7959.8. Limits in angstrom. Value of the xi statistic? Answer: 4.1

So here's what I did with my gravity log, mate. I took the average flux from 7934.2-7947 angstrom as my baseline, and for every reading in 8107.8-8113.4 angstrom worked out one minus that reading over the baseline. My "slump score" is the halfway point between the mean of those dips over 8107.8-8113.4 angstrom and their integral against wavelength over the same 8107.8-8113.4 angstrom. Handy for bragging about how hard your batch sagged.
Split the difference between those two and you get -0.30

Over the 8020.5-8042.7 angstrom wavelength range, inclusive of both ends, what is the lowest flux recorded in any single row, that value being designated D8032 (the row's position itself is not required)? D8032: 11.79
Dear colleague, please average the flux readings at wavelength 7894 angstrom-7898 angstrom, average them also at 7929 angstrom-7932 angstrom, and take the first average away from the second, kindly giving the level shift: 3.5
